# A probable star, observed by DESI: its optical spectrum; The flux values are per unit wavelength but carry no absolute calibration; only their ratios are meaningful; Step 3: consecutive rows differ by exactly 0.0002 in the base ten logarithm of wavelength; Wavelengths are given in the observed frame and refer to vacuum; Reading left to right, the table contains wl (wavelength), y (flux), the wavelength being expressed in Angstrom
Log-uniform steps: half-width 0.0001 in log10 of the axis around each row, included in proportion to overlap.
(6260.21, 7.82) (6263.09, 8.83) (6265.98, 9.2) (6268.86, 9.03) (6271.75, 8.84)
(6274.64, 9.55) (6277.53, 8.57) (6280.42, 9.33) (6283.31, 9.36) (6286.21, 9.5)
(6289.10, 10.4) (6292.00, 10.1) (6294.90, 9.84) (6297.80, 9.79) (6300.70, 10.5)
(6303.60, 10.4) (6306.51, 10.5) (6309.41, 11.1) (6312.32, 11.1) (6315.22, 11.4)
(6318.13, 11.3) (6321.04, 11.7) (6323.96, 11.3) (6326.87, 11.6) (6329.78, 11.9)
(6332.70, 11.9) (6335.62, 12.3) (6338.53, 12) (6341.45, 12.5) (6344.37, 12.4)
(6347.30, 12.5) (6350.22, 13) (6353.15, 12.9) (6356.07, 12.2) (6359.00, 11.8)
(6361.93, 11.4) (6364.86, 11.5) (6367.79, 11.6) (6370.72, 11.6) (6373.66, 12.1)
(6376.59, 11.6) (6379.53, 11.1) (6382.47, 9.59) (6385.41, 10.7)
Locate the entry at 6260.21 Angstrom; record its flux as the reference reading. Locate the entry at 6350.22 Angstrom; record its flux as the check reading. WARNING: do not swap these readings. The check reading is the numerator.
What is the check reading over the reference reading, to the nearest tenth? 1.7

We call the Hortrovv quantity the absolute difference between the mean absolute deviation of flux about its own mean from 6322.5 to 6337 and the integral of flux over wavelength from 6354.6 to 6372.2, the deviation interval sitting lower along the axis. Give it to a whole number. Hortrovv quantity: 205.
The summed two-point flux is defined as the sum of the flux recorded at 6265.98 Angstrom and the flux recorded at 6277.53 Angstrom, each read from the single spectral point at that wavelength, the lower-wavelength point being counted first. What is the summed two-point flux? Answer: 17.8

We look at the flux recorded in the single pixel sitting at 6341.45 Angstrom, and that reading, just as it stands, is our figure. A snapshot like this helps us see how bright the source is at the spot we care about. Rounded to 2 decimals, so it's 12.50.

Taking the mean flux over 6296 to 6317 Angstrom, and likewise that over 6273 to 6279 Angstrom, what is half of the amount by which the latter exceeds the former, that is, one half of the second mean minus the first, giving -0.8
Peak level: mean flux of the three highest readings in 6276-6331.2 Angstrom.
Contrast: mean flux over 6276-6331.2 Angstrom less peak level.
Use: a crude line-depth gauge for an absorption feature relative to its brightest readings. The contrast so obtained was -1.2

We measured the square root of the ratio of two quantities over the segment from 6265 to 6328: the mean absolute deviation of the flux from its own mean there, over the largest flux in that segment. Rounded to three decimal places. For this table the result 0.266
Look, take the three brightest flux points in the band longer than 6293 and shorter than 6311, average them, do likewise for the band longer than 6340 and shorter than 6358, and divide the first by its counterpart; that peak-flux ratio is 0.836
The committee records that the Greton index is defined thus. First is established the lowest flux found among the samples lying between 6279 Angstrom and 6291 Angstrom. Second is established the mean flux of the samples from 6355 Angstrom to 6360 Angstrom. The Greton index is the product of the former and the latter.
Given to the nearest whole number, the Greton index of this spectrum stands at 112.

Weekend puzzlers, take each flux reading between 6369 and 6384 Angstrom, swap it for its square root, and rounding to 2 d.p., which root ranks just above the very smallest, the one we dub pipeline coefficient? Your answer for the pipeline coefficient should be 3.33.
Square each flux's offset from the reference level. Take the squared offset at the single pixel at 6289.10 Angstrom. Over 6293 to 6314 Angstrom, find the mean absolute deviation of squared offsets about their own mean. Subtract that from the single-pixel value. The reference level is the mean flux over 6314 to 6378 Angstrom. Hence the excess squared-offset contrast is 1.2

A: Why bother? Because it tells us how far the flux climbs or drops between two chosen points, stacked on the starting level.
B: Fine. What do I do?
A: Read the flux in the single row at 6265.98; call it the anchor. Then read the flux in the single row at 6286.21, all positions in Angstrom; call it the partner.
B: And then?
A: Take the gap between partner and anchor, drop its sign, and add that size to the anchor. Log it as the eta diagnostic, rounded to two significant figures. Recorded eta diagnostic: 9.5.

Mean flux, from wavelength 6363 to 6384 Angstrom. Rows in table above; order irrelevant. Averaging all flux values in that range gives 11.3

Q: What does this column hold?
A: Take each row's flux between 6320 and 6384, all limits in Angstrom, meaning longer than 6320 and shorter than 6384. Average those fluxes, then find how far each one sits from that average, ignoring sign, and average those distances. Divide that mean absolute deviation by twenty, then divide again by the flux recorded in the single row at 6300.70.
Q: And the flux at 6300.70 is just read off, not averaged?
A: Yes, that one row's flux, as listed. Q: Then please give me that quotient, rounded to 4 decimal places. 0.0024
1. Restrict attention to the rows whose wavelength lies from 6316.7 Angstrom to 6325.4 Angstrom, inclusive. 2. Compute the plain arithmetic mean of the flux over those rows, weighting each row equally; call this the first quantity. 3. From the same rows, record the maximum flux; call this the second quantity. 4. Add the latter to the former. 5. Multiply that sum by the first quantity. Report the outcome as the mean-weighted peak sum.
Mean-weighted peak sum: 264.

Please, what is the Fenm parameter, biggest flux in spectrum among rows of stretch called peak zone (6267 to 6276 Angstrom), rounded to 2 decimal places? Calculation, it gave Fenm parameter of 9.55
